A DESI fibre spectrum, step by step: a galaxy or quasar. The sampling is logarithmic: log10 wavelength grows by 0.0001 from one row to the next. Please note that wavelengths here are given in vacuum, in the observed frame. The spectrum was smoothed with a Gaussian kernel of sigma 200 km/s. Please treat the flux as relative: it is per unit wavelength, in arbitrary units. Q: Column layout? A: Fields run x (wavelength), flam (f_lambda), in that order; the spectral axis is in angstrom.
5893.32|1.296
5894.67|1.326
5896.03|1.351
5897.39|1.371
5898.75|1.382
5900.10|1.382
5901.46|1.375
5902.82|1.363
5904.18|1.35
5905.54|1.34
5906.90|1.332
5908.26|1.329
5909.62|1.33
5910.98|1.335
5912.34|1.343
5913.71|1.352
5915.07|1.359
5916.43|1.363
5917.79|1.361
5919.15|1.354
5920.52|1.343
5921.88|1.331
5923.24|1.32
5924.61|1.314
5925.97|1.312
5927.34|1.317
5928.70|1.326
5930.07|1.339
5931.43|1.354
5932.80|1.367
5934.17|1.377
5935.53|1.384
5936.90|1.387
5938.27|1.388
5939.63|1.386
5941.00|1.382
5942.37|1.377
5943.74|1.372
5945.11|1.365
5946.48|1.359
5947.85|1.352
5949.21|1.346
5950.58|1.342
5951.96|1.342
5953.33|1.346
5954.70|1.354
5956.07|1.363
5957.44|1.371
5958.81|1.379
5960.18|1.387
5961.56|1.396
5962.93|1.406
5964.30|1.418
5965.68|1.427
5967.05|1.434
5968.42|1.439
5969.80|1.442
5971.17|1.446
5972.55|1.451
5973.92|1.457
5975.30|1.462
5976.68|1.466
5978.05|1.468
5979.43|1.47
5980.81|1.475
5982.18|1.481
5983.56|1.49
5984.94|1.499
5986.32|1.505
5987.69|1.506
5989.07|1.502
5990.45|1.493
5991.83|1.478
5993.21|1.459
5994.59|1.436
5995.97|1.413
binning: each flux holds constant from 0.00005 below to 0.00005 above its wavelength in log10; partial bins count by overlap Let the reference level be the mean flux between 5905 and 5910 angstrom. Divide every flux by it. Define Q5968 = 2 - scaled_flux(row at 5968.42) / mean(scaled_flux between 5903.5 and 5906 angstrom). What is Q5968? 0.93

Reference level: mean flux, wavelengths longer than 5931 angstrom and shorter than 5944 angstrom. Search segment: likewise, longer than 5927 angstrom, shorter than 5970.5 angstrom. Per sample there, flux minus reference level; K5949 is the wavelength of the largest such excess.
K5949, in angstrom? 5969.80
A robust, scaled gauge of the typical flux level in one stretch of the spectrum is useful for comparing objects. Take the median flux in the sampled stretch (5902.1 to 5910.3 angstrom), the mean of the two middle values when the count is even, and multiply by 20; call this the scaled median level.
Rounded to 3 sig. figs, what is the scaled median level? 26.7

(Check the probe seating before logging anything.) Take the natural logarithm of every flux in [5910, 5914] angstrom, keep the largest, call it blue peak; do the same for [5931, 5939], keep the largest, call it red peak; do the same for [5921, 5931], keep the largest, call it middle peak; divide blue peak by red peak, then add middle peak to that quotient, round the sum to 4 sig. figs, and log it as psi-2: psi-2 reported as 1.212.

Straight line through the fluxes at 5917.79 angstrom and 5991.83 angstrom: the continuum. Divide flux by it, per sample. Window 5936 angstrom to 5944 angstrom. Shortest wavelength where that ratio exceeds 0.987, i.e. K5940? 5936.90 angstrom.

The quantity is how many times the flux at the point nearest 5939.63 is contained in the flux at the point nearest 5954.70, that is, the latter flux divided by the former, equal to 0.98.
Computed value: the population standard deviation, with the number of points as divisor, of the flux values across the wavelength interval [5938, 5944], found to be 0.0059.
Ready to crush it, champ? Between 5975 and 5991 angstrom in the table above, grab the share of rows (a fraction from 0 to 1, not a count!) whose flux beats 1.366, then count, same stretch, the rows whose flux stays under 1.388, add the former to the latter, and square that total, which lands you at 1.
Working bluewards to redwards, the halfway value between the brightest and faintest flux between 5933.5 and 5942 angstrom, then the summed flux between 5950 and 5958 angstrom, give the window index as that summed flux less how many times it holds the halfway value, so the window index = 2.25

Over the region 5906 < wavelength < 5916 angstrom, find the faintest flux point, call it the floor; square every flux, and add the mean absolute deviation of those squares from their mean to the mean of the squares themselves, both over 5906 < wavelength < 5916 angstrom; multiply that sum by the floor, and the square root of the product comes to 1.56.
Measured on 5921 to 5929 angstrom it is 1.52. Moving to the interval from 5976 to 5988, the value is 1.81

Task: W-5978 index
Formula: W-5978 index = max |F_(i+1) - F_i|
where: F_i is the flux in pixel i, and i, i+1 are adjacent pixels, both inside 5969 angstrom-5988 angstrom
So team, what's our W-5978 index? 0.0090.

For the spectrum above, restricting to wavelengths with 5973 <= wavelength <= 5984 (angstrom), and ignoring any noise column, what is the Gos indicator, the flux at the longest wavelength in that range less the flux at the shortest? 0.03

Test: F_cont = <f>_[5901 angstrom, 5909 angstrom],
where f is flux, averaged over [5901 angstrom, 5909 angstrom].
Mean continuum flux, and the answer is 1.35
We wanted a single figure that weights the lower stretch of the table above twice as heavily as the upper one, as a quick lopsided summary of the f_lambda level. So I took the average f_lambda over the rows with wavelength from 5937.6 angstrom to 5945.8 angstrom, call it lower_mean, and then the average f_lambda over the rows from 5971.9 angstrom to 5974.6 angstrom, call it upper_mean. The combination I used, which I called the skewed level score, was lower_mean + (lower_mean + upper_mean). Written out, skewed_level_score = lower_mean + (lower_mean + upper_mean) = 4.21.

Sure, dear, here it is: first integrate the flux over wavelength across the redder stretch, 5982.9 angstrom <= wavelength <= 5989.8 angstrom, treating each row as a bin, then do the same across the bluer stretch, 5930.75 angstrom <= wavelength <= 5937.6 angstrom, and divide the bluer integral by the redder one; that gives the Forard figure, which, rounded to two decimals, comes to 0.91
